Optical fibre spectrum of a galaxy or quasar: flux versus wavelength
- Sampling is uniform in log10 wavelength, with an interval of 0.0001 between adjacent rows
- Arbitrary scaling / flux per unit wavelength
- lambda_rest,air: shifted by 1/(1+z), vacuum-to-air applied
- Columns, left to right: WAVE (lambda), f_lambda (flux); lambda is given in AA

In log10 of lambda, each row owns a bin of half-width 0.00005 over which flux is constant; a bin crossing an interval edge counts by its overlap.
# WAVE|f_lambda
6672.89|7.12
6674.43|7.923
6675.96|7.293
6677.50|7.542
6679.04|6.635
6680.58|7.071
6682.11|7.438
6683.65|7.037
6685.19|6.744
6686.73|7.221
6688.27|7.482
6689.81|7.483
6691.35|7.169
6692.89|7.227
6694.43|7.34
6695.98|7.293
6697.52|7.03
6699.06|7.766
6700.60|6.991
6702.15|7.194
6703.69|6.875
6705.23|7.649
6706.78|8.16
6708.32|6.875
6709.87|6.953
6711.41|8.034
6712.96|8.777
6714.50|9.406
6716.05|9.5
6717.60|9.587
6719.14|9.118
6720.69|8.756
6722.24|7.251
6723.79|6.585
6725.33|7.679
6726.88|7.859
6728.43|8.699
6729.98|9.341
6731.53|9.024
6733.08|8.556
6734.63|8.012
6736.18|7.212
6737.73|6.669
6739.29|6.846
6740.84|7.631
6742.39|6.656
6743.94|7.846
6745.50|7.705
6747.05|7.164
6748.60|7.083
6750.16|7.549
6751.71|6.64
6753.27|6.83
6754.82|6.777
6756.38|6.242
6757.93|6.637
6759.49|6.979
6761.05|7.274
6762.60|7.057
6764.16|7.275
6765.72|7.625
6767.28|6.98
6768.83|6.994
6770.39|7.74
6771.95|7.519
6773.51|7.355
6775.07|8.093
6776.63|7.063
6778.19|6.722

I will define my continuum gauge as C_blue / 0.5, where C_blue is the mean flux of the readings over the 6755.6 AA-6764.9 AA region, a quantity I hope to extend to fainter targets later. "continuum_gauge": 13.8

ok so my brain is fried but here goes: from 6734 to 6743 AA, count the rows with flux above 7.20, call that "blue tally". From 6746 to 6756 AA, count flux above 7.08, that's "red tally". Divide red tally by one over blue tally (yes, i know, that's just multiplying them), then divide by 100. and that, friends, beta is 0.09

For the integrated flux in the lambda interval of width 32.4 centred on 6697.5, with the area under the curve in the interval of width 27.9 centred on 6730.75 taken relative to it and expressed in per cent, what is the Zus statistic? 93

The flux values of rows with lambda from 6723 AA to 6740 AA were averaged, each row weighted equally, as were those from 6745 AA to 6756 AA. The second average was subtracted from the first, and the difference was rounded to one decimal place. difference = 0.8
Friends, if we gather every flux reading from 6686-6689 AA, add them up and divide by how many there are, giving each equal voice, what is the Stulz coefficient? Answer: 7.4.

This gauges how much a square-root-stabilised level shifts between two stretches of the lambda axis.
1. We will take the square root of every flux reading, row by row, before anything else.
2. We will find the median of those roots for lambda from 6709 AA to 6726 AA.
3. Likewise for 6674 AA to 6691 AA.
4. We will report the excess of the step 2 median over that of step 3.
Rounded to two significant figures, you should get 0.26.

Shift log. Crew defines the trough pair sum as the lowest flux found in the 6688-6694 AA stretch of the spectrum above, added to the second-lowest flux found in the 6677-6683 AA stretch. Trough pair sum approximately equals 14.2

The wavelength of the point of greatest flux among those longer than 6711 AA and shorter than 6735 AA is 6717.60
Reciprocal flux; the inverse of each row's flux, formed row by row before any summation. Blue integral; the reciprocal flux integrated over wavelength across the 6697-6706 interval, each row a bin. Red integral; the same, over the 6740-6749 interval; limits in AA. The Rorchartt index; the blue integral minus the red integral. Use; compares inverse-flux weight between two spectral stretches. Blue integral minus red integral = 0.01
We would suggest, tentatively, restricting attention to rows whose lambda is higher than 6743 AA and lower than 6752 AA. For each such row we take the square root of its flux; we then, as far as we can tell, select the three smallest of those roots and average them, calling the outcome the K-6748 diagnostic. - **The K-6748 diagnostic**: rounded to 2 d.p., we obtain 2.64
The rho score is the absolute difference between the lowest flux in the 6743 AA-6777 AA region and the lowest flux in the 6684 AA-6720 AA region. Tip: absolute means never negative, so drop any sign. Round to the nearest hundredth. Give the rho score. 0.50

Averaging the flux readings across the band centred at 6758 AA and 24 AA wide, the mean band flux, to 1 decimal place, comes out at 7.0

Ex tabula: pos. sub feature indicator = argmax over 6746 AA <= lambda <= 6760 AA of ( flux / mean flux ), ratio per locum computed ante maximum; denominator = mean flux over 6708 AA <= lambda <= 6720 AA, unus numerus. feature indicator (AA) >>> 6750.16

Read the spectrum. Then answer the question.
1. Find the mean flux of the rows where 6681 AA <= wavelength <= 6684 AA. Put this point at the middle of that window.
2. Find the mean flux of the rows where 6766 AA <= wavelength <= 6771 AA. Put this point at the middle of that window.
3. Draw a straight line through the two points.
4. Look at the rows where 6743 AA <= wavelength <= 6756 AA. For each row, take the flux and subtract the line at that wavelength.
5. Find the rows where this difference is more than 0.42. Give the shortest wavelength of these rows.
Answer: 6743.94 AA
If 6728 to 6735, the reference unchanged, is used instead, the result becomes 6728.43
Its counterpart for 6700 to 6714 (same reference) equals 6706.78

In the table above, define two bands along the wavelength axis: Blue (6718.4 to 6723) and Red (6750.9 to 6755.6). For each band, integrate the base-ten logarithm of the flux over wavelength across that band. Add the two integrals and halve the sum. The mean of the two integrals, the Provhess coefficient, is 4.07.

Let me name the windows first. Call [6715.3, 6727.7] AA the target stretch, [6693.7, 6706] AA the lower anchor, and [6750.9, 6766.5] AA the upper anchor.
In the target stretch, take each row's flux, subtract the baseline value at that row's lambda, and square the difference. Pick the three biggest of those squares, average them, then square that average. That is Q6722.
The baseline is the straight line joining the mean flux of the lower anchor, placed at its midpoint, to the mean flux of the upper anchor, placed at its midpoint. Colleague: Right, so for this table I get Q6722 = 25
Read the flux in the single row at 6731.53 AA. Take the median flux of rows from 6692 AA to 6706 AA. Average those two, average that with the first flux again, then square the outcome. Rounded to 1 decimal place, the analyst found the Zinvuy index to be 73.5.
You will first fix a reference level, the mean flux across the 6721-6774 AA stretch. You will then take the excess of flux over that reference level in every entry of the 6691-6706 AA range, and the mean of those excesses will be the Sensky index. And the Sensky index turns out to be -0.1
